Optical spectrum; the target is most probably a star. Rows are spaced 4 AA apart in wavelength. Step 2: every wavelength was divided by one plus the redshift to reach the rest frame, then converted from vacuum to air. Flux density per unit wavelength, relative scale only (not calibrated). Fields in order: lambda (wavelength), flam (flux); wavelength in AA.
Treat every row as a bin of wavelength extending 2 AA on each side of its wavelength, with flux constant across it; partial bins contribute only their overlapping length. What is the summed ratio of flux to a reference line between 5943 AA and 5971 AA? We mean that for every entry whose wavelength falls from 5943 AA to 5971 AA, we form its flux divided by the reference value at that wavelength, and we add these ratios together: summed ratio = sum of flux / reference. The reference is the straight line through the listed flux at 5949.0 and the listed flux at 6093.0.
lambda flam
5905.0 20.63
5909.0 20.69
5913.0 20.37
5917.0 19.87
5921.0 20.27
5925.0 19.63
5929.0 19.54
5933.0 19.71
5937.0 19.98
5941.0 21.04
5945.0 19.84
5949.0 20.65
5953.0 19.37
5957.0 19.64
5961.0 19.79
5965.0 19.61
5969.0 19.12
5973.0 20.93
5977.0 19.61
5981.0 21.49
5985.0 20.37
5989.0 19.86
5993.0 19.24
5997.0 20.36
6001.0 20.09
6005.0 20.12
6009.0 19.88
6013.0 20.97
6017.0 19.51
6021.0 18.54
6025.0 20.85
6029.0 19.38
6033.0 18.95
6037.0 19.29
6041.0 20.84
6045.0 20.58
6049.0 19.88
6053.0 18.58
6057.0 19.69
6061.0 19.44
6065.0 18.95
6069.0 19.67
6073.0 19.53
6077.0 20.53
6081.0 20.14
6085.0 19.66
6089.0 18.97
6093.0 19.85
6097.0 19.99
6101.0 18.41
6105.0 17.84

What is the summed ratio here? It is 6.7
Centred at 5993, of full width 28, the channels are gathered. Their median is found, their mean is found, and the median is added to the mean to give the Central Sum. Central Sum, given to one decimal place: 40.3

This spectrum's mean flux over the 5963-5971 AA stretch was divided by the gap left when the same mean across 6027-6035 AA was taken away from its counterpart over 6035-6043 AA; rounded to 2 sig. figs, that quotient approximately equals 22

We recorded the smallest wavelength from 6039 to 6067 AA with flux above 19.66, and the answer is 6041.0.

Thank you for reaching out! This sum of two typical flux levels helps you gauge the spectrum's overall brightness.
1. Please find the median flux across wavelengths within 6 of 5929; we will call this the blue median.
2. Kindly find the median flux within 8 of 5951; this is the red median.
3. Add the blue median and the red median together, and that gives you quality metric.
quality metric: 39.4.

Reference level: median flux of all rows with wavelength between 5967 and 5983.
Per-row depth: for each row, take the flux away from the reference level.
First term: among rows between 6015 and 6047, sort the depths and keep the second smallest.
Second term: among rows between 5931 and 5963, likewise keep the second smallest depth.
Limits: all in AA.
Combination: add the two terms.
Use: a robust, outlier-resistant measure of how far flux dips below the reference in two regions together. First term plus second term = -0.95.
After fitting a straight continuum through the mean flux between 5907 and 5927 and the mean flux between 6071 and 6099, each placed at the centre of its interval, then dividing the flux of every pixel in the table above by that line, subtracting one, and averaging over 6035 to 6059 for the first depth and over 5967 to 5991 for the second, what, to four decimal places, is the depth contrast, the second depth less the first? 0.0138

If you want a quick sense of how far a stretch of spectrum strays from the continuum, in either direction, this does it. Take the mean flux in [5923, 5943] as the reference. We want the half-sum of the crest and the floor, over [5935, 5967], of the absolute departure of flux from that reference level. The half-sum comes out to 0.53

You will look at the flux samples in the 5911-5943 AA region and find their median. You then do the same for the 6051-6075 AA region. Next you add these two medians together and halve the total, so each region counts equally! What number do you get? 19.7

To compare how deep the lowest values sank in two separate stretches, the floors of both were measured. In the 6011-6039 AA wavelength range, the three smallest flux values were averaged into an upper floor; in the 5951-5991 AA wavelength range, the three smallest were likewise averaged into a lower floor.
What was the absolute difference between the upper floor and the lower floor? 0.4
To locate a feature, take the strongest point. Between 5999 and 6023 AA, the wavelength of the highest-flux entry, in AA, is 6013.0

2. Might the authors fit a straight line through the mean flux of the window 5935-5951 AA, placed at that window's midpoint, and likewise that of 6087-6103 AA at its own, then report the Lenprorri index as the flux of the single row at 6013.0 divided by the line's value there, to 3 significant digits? 1.05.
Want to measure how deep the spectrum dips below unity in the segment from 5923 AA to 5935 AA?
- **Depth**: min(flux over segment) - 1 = 18.5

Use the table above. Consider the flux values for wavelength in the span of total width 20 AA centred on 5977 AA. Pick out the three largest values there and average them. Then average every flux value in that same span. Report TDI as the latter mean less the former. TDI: -0.63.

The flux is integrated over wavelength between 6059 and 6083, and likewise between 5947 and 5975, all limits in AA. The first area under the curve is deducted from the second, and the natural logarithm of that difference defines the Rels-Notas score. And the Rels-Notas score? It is 4.42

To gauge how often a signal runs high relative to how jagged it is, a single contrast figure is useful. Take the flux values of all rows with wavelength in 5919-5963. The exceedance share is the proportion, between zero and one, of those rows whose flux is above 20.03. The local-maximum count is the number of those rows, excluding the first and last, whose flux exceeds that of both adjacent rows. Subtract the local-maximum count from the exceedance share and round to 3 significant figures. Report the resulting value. -1.73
